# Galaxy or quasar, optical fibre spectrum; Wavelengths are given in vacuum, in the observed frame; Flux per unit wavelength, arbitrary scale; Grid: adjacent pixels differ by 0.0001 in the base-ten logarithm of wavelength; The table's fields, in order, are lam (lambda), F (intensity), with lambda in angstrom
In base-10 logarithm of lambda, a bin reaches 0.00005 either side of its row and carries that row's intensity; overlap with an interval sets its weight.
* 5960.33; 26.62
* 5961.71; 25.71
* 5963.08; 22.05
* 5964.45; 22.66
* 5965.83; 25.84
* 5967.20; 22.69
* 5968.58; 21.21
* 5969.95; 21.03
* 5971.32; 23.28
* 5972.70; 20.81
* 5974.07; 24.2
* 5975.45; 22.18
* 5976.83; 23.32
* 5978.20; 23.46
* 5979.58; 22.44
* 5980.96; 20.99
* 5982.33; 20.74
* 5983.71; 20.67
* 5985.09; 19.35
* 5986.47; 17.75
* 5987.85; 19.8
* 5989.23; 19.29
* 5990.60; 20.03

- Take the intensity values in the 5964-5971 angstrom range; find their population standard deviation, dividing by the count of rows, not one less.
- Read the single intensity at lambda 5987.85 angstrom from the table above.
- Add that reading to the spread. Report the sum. 21.5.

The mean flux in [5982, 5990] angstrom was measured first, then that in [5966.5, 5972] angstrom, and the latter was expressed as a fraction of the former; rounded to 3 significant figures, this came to 1.13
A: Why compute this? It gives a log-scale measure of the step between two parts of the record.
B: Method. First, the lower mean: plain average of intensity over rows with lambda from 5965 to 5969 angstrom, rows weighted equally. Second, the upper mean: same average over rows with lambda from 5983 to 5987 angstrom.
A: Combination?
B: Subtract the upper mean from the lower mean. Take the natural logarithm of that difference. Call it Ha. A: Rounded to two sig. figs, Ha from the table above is 1.4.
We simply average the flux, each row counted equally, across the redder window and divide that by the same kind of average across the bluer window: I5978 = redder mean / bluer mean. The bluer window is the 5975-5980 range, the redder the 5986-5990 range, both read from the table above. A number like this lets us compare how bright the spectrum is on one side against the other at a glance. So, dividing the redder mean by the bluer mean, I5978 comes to 0.83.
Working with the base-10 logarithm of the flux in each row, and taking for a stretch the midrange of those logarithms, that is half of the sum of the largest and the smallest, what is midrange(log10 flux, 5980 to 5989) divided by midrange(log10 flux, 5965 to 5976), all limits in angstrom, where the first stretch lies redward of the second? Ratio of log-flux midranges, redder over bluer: 0.942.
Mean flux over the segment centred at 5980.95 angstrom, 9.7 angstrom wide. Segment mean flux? 21.6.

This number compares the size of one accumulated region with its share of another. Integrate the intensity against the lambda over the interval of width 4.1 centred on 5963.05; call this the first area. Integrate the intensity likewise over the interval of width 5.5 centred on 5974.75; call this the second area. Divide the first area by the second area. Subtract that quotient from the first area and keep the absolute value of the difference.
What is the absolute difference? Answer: 96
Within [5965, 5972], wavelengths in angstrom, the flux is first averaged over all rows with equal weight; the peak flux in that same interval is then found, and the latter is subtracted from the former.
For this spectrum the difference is -3.0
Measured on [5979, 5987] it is -2.1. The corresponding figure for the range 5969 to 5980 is -1.6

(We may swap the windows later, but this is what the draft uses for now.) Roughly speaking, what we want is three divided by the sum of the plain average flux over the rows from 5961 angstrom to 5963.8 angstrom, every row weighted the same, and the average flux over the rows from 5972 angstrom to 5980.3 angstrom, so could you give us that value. 0.0644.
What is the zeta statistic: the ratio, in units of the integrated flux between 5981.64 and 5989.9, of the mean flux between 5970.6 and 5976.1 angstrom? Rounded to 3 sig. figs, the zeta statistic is 0.140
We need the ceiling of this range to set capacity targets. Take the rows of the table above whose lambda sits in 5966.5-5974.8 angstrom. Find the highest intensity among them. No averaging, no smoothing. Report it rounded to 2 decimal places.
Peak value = 24.20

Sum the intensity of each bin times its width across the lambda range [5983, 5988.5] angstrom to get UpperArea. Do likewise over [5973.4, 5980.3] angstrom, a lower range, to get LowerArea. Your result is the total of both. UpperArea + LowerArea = 266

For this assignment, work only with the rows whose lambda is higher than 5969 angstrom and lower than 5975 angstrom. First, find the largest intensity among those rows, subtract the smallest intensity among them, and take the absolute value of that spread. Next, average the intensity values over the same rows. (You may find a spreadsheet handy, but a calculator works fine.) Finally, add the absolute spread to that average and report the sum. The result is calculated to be 25.7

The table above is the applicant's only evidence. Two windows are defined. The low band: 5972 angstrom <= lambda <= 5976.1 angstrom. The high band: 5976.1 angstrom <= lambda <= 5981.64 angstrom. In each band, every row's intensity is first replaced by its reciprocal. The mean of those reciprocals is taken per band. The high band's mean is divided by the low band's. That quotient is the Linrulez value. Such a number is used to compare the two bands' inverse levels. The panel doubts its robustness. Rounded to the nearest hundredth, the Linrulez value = 0.99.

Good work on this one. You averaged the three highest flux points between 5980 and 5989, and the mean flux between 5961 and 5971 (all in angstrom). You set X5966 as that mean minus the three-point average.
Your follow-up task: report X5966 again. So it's 2.2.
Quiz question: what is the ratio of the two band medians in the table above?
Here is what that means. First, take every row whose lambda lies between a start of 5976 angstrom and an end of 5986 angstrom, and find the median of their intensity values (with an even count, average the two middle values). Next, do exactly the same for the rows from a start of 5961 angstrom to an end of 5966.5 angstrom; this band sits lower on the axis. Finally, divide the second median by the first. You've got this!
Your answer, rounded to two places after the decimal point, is 1.15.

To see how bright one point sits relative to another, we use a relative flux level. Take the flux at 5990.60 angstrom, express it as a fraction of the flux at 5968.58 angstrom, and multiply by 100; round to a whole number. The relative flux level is 94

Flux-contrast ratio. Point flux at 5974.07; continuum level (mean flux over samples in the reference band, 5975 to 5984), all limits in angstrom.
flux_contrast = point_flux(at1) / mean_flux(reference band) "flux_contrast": 1.10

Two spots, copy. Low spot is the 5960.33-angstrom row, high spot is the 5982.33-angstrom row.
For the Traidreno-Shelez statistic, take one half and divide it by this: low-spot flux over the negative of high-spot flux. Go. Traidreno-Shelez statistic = -0.390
